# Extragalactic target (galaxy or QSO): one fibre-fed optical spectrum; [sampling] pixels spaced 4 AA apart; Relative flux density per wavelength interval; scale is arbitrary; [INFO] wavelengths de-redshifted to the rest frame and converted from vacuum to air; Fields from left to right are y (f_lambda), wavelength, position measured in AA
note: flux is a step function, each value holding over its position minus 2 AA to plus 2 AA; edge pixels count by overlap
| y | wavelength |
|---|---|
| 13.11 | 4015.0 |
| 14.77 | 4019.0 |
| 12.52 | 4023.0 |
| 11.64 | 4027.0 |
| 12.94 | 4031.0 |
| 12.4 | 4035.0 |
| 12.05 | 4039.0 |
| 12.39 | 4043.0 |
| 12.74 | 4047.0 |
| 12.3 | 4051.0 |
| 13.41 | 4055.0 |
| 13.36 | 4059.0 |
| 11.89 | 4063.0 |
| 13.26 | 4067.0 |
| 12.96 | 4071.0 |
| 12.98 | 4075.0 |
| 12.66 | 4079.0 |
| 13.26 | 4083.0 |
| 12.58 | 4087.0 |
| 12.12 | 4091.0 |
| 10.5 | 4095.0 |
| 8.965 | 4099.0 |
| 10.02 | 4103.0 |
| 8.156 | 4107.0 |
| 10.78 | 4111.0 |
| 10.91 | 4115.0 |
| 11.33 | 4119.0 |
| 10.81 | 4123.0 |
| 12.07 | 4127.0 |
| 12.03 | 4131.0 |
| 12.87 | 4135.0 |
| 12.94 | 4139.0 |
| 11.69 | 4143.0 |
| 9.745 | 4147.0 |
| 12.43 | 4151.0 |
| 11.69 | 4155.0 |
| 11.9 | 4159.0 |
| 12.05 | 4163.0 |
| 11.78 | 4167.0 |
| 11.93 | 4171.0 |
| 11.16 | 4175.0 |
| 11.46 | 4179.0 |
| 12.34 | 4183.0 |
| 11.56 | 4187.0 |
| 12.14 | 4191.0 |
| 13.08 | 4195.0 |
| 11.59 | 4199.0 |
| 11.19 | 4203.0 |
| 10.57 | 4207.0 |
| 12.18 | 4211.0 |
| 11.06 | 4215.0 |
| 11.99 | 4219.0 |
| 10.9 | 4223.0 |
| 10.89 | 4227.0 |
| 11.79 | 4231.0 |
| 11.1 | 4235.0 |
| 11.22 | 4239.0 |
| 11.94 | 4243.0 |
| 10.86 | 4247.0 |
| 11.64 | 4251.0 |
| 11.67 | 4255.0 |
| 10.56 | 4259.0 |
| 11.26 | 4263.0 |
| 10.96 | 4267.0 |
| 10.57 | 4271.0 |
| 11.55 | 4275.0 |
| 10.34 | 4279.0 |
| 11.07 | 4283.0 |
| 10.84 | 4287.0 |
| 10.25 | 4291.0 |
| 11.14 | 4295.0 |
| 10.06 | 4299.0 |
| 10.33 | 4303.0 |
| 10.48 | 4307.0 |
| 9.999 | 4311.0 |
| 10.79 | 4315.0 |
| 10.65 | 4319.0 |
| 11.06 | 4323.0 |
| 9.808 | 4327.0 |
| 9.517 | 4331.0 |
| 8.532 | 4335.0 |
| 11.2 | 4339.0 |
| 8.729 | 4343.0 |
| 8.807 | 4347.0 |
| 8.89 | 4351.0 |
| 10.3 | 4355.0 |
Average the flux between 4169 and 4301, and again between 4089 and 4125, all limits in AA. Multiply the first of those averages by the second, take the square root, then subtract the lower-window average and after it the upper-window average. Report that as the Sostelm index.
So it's -10.9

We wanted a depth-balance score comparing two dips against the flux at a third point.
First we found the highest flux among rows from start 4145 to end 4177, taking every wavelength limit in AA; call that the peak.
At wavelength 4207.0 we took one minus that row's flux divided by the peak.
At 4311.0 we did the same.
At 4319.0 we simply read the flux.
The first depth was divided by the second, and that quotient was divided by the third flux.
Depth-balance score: 0.07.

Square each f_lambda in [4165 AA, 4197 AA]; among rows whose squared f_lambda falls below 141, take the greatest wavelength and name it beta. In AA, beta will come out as 4187.0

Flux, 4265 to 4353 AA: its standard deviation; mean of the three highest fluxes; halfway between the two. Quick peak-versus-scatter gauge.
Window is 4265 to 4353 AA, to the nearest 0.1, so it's 6.1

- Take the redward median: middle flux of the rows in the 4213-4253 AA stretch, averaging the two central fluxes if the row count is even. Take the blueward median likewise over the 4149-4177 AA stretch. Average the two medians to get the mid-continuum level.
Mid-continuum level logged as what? 11.53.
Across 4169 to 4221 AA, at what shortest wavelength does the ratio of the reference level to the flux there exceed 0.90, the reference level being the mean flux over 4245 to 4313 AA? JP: 4171.0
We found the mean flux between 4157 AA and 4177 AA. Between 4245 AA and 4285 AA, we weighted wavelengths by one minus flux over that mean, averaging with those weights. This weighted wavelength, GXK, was 4267.3 AA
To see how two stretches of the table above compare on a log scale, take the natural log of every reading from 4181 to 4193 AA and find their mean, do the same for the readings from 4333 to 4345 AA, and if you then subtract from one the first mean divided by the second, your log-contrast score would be -0.11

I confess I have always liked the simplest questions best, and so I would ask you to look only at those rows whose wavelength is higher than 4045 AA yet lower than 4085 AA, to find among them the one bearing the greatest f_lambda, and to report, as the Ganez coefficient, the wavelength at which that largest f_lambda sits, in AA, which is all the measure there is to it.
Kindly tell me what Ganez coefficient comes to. 4055.0 AA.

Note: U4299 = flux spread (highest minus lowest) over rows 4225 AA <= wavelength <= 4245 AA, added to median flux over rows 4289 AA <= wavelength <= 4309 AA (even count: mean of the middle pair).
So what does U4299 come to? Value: 11.38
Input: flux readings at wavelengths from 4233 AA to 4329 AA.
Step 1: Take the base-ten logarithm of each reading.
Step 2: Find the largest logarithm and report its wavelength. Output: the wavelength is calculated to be 4243.0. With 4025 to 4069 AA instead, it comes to 4055.0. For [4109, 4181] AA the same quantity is 4139.0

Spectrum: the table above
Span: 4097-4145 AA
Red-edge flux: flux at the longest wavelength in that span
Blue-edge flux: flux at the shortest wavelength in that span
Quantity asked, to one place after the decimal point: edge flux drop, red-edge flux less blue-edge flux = 2.7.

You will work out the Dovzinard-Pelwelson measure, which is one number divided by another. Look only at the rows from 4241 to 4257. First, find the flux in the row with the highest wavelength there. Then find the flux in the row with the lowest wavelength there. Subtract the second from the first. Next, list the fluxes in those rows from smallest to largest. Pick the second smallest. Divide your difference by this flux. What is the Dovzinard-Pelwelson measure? -0.02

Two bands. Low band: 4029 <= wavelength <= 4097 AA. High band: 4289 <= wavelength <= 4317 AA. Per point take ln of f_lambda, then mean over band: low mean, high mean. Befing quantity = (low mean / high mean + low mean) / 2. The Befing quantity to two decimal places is 1.80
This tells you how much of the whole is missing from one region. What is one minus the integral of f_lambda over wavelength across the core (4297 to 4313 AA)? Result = -162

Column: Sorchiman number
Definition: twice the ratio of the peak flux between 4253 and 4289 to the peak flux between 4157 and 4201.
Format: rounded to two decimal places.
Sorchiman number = 1.78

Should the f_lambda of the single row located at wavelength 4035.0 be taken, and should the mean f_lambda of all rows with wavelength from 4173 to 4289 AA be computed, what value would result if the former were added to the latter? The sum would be 23.8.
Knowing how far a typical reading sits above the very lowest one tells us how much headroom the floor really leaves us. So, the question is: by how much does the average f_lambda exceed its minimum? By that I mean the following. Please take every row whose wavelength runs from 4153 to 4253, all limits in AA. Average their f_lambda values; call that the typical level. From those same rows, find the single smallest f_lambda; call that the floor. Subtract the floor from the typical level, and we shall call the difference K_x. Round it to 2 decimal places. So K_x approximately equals 1.03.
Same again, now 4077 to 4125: 2.85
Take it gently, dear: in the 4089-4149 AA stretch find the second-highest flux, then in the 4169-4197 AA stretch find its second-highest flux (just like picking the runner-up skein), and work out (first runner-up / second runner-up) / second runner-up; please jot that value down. 0.085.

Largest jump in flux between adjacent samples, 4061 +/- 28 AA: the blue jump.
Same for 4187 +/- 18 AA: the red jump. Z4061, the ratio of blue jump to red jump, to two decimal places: 0.99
